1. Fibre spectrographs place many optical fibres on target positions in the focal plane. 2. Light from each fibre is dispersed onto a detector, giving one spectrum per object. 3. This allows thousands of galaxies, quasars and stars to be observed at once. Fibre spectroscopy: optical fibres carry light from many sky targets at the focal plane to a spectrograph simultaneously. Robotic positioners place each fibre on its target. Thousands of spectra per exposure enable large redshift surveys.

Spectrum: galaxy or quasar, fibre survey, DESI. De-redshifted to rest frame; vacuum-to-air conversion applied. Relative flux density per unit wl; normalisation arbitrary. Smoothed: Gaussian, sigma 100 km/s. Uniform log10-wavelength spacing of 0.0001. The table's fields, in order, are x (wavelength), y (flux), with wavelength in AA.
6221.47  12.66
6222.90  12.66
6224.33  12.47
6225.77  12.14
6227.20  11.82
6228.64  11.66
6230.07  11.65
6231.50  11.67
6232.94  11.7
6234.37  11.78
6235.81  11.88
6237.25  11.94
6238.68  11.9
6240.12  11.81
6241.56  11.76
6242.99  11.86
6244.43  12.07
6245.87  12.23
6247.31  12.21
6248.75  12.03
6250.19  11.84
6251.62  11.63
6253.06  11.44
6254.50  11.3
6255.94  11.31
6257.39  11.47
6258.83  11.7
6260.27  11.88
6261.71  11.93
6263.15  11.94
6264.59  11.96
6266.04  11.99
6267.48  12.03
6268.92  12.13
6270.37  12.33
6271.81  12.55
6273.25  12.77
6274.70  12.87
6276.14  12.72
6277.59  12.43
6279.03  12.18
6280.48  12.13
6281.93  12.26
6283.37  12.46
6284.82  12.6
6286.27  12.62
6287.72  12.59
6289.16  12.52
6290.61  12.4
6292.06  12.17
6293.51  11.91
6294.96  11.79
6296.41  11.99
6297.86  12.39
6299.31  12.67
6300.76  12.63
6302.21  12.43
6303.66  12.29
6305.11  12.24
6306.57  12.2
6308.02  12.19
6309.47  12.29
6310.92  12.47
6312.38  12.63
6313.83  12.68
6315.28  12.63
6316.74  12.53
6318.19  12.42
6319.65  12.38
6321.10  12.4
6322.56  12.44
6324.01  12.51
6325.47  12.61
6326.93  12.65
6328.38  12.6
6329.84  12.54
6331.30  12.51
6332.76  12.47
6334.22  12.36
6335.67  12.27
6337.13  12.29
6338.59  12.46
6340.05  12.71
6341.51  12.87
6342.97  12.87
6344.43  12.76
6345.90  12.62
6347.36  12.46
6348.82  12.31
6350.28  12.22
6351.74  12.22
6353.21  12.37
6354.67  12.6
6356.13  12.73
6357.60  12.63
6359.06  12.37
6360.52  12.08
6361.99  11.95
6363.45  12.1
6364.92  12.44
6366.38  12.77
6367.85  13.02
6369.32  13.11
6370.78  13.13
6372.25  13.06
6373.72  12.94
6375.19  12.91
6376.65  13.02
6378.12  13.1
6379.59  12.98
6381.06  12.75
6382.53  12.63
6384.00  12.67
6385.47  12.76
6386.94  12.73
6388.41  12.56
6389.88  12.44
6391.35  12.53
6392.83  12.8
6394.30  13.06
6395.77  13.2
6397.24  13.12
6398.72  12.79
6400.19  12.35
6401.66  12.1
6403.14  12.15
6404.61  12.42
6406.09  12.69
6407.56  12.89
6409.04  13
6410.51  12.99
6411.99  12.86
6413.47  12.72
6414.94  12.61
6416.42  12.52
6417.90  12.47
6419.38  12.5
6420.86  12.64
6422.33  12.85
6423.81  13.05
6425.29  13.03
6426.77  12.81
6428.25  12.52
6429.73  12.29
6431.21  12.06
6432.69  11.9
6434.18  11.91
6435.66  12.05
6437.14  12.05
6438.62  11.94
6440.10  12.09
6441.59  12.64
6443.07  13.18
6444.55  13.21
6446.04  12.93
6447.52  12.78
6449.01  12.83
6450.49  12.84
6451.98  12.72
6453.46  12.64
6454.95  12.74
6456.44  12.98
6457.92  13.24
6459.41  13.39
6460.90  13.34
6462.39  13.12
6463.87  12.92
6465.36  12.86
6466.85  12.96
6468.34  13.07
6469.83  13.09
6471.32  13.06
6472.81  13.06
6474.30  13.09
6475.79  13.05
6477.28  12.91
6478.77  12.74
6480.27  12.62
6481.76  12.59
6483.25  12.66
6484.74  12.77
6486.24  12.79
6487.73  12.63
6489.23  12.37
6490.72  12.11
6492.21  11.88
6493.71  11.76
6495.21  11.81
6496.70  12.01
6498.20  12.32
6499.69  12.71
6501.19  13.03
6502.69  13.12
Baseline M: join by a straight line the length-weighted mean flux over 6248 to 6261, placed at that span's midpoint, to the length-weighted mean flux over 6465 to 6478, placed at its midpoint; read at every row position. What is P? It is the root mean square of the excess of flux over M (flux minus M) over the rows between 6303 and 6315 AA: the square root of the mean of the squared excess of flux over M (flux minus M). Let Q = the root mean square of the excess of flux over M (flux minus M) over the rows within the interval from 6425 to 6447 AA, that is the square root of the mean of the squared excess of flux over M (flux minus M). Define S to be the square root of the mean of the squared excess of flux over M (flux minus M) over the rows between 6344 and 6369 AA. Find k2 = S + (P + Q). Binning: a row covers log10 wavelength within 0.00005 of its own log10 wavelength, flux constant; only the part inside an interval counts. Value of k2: 1.34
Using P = 0.43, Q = 0.58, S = 0.33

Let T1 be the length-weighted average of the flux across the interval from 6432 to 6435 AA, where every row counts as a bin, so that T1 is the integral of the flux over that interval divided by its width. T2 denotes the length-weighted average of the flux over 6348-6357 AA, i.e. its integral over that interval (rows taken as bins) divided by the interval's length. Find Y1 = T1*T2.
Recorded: 147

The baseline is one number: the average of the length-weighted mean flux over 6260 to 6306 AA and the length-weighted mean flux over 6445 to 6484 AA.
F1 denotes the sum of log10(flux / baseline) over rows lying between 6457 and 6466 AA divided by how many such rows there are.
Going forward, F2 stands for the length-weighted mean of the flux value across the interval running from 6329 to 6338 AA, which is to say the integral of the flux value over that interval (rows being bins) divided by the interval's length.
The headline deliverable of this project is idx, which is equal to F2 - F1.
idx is 12.39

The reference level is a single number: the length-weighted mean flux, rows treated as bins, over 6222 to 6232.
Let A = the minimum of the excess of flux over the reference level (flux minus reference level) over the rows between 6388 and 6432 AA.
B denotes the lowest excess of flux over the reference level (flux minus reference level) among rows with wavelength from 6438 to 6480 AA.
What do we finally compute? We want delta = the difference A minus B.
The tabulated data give 0.1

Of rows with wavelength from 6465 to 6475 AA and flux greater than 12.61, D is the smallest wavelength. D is 6465.36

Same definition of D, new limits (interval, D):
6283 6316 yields 6286.27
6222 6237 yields 6222.90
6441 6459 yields 6441.59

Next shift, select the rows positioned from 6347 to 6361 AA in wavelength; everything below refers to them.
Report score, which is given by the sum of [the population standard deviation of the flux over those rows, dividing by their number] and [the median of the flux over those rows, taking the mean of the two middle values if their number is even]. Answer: 12.6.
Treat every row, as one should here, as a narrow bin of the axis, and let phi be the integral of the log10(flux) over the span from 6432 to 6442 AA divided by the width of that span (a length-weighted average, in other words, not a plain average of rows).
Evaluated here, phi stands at 1.08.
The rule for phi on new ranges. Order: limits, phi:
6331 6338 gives 1.09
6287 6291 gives 1.10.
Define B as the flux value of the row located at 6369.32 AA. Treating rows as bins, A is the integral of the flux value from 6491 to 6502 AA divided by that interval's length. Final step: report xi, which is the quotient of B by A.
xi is 1.07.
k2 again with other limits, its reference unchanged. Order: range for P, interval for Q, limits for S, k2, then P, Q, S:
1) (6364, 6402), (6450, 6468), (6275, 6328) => 1.22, 0.47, 0.23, 0.52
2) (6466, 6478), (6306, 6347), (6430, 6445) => 1.21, 0.07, 0.45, 0.69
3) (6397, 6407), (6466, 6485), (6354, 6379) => 1.12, 0.35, 0.26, 0.50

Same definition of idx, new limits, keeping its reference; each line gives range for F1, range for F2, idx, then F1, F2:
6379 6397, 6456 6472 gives 13.09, 0.005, 13.1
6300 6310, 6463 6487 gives 12.90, -0.010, 12.9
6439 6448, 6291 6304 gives 12.25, 0.006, 12.3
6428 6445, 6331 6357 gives 12.51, -0.011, 12.5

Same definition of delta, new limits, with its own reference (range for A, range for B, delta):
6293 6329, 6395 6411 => -0.3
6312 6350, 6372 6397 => -0.2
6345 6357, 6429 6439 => 0.3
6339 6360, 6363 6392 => 0.1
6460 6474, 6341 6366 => 0.9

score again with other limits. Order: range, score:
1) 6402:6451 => 13.0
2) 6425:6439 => 12.4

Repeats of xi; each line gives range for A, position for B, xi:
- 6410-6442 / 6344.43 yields 1.02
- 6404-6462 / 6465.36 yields 1.01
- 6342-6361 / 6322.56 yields 1.00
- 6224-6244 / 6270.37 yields 1.04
